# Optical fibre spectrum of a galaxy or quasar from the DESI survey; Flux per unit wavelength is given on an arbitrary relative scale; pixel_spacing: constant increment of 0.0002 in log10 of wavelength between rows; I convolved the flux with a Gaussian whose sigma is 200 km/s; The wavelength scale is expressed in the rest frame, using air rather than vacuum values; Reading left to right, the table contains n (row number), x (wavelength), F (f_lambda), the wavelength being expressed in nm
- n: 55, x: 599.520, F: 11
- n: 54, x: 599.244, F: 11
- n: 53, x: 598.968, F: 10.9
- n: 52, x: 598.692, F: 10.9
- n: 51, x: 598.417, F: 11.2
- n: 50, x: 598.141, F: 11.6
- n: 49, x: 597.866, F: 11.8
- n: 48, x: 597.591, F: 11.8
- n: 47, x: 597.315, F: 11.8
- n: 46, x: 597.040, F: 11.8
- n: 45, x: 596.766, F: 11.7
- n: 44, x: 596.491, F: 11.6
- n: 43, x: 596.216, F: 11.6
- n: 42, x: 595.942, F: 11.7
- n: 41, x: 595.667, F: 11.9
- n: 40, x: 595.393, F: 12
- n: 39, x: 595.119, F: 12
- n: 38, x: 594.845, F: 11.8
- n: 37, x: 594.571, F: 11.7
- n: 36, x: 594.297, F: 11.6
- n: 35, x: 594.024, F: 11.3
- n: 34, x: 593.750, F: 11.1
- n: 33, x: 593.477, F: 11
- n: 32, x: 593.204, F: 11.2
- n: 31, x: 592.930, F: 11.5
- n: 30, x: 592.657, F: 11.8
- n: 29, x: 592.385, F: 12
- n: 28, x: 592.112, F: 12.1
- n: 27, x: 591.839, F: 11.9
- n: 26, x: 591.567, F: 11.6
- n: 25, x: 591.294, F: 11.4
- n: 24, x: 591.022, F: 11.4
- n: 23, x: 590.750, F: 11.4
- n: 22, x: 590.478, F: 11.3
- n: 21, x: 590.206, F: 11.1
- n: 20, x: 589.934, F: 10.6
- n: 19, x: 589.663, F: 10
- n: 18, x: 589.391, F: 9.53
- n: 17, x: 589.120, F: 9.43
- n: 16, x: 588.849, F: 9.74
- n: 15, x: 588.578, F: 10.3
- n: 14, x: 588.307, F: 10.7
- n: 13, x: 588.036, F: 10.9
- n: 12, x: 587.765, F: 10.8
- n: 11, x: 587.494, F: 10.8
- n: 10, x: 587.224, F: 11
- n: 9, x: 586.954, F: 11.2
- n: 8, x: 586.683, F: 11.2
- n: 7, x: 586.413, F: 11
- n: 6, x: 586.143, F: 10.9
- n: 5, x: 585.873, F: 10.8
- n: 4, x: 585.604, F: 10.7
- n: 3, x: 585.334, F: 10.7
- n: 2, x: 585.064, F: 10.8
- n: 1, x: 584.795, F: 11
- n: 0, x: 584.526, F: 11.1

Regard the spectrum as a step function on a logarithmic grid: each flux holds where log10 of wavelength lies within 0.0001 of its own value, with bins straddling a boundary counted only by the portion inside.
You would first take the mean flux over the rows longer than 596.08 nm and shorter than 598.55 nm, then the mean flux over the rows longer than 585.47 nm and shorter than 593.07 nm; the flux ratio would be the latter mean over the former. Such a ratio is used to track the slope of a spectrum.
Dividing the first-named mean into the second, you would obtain 0.941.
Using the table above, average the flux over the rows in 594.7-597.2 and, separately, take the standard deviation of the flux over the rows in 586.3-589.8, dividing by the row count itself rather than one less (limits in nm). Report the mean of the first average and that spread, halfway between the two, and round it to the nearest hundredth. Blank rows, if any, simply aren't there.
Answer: 6.20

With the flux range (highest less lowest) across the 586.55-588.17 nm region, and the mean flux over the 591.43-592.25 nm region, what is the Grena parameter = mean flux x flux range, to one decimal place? 4.7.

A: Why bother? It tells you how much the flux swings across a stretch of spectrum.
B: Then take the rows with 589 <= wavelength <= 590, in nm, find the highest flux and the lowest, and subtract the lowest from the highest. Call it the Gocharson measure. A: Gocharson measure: 1.2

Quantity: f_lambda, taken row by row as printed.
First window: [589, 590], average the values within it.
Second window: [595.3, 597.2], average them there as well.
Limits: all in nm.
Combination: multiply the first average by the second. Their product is 116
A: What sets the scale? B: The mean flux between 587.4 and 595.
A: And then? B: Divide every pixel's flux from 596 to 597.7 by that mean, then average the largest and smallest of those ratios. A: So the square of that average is 1.12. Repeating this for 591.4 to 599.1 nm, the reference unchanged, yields 1.08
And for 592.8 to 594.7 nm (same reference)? 1.05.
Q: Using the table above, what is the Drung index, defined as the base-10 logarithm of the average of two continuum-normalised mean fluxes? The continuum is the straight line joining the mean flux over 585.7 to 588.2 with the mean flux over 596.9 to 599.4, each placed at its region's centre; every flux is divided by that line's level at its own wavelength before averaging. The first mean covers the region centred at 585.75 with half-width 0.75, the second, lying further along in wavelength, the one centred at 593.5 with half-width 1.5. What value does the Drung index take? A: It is 0.005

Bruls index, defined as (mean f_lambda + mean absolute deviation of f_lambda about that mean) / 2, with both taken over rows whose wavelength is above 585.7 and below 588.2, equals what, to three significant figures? 5.54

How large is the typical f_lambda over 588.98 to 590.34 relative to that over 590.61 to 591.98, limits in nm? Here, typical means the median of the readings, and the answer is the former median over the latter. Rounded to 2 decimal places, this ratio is 0.88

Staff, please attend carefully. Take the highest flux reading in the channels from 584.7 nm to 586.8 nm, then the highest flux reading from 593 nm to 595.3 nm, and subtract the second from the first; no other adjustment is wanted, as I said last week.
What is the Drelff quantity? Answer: -0.80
